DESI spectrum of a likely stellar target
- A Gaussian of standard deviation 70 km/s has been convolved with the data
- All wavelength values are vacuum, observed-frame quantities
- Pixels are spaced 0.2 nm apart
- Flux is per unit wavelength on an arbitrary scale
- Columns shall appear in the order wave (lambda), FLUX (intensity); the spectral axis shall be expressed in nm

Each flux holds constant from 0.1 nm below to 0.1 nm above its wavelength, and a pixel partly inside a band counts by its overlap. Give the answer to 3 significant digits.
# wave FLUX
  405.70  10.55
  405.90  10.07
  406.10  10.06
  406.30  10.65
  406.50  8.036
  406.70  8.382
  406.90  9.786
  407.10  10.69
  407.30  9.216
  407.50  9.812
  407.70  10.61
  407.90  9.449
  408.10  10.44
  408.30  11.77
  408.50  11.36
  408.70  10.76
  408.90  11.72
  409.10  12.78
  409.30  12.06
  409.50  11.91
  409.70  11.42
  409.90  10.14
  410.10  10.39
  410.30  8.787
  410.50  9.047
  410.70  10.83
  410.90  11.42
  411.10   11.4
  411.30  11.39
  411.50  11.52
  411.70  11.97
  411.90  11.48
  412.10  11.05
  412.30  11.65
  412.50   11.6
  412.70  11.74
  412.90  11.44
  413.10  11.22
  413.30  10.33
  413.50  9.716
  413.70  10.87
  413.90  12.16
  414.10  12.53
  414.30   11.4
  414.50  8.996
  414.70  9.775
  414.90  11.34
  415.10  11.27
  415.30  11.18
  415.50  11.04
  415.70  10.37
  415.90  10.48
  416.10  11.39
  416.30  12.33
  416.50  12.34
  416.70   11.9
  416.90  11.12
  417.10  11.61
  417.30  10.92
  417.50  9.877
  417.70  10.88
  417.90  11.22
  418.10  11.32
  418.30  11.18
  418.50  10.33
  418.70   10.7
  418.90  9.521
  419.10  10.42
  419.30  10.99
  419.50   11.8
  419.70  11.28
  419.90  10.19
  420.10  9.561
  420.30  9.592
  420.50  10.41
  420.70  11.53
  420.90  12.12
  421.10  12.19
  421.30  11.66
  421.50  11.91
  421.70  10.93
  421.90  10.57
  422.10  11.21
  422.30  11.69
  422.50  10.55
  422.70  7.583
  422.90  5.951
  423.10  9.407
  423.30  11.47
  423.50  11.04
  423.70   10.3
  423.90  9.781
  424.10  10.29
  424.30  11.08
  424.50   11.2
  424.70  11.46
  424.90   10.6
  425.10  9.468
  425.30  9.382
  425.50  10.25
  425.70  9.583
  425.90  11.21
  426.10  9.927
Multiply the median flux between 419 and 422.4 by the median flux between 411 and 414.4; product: 128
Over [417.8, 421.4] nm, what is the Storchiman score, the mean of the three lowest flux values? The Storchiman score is 9.6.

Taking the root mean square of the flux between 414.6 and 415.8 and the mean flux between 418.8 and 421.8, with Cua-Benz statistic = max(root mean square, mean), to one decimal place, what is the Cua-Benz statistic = 10.9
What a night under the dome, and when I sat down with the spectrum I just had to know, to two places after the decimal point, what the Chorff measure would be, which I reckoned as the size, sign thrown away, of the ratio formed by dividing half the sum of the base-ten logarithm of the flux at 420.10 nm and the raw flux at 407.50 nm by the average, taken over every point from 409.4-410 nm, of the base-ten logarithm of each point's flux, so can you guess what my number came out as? 5.16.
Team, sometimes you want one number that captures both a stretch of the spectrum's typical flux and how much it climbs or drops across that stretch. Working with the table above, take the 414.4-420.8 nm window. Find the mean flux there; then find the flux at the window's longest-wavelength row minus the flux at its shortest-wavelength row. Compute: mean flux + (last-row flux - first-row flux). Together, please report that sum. 13.4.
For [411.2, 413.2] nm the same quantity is 11.3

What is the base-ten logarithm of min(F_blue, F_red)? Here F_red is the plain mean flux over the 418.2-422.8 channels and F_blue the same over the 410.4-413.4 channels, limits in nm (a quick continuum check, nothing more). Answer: 1.03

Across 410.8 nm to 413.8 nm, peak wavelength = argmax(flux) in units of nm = 411.70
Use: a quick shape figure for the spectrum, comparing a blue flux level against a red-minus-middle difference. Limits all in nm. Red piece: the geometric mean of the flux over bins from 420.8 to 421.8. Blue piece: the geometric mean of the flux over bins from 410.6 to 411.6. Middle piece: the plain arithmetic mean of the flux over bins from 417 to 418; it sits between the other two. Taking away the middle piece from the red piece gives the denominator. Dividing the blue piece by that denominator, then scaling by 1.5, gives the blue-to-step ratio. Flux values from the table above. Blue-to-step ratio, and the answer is 20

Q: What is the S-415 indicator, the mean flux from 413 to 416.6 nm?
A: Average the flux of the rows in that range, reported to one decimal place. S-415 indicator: 11.0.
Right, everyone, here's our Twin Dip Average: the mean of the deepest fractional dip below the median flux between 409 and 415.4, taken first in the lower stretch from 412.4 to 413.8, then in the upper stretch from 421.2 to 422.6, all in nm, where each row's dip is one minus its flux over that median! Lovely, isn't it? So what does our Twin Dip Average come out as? 0.11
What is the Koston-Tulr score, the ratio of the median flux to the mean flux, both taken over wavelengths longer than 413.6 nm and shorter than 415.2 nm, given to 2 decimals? 1.02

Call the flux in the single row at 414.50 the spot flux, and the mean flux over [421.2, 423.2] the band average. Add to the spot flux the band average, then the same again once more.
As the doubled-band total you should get 29.3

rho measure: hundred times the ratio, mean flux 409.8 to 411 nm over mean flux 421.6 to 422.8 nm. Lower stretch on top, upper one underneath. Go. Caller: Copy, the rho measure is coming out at 97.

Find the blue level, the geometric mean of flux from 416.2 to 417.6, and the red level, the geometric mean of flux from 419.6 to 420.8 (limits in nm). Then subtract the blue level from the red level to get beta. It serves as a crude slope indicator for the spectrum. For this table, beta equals -1.0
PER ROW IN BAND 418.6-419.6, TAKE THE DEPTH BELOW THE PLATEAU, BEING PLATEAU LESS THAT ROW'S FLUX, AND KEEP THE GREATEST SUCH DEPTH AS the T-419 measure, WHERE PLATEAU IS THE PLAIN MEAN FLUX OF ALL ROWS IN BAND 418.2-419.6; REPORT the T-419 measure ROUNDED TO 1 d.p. 1.2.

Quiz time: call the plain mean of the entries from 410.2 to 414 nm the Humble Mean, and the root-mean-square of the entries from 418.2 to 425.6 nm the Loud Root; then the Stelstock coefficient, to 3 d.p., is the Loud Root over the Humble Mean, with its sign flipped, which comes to -0.961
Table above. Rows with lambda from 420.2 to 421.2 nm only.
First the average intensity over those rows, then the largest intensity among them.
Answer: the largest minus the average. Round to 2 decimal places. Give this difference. 1.02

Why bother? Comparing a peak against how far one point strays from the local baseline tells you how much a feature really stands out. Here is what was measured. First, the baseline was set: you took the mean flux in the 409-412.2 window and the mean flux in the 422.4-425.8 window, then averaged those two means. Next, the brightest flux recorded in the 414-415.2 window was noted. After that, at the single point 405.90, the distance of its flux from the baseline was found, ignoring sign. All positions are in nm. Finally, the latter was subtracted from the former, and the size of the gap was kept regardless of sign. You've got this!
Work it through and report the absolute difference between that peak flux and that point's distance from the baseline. 12.1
